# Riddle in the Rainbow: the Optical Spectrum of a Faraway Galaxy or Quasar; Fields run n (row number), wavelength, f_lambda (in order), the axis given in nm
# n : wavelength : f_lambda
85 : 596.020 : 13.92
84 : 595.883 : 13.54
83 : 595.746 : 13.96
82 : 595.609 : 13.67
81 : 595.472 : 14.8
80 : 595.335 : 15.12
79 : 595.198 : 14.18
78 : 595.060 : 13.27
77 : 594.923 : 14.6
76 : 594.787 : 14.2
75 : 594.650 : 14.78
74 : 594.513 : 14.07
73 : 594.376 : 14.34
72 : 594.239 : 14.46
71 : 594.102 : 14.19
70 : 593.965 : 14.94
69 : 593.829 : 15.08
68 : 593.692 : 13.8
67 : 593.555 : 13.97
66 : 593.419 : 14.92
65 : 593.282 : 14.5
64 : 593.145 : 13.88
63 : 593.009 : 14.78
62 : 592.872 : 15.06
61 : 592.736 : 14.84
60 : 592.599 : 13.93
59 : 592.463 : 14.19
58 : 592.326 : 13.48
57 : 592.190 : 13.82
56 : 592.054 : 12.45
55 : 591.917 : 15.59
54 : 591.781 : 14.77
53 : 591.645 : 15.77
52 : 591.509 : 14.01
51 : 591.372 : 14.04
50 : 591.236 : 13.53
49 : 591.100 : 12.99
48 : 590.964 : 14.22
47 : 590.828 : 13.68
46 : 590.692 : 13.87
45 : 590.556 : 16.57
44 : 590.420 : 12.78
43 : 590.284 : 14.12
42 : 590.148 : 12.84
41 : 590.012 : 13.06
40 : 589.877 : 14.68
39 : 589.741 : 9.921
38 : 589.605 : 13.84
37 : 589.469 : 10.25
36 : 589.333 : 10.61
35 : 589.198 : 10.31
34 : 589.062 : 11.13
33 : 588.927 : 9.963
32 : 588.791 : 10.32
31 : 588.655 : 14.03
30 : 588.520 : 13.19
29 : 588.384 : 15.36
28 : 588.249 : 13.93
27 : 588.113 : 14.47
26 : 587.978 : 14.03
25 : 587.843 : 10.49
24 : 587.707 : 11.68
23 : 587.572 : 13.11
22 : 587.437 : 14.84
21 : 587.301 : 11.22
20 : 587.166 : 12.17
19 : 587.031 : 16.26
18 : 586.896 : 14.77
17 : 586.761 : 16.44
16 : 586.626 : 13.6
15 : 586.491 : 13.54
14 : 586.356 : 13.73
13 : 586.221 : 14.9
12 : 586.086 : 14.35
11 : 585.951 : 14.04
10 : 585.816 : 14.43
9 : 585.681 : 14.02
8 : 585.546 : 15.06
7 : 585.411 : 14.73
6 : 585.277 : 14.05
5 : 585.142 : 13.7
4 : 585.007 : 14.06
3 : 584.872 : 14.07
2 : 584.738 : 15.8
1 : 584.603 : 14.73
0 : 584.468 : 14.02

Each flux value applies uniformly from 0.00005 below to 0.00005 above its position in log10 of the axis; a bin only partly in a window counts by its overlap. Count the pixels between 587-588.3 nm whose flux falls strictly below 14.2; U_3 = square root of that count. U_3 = 2.65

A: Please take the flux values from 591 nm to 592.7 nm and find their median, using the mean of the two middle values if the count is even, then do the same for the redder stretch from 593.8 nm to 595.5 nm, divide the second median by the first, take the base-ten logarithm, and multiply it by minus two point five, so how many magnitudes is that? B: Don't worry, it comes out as -0.037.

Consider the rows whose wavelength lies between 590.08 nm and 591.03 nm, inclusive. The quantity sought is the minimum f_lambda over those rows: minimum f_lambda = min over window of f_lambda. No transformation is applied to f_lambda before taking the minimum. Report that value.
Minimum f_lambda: 12.78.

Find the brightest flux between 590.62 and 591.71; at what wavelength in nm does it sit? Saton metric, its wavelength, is 591.645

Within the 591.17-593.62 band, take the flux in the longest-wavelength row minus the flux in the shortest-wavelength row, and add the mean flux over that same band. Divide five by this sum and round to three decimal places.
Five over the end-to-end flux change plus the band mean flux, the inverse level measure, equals 0.339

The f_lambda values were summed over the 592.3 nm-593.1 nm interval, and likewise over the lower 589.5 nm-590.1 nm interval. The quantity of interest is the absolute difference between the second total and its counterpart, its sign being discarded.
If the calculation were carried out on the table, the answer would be 35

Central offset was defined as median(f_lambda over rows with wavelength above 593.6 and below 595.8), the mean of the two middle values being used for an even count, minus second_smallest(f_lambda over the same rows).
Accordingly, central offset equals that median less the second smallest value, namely 0.60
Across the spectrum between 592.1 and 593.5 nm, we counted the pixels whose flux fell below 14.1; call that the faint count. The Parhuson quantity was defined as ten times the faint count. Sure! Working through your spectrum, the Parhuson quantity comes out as 40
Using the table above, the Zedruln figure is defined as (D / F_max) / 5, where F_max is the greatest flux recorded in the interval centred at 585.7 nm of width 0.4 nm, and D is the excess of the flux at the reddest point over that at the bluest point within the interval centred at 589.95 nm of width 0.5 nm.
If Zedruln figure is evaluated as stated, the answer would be 0.039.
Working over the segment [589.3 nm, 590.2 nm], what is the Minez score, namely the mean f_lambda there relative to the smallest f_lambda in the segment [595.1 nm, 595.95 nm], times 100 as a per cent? 90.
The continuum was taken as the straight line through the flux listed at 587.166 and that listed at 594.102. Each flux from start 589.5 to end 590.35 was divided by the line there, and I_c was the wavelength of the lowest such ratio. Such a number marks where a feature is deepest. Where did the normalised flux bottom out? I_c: 589.741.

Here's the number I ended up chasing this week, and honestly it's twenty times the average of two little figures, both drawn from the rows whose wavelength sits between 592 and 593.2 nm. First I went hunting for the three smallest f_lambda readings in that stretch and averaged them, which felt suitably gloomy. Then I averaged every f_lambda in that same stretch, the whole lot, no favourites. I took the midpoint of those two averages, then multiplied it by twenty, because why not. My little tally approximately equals 273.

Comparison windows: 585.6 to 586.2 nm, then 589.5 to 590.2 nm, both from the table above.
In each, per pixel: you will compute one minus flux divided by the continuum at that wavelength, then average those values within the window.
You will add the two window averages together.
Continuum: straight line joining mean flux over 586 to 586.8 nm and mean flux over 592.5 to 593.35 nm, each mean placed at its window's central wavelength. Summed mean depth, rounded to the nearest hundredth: 0.12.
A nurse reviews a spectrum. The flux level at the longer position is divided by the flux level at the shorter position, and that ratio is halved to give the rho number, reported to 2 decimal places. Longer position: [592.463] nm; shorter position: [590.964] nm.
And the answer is 0.50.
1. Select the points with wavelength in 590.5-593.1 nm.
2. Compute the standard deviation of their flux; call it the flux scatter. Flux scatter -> 1.0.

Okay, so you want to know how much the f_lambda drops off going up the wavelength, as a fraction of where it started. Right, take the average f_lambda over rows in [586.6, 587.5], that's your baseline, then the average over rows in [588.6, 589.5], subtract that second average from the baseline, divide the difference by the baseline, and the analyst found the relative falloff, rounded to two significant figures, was 0.23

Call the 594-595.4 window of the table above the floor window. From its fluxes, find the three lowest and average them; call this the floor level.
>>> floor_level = 13.8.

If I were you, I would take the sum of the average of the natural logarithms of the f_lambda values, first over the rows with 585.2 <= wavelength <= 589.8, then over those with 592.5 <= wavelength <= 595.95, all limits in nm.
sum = 5.233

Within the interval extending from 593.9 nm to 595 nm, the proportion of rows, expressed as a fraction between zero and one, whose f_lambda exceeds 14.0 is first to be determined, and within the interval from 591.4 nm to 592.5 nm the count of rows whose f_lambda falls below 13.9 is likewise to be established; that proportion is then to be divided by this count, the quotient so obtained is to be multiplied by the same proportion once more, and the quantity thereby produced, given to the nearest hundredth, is 0.33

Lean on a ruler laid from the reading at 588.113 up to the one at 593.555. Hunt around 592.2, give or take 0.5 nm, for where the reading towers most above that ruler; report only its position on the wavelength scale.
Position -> 591.917 nm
